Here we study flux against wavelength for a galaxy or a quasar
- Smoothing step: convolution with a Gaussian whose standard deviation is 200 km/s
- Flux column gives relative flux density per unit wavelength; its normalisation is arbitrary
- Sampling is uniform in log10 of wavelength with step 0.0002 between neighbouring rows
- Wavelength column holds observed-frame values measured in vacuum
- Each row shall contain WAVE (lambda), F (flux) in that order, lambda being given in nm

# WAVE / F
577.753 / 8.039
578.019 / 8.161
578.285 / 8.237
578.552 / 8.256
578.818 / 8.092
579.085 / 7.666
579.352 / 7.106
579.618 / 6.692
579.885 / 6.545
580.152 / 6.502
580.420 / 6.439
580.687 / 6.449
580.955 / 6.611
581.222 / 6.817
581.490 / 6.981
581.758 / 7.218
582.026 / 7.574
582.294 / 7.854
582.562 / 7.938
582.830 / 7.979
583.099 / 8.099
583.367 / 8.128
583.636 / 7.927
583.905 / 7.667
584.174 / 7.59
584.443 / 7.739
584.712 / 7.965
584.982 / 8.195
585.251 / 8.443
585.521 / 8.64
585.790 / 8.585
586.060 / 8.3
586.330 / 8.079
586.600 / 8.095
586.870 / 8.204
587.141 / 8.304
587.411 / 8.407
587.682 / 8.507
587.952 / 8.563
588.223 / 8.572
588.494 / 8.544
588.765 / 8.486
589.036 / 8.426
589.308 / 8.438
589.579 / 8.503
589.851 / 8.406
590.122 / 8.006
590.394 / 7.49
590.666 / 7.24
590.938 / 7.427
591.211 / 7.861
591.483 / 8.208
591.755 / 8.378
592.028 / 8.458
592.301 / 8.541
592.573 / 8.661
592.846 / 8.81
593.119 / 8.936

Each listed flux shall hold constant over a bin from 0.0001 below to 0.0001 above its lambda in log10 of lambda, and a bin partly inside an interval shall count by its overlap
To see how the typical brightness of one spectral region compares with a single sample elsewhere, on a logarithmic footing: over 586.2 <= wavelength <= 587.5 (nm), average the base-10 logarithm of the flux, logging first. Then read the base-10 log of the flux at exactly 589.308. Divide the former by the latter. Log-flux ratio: 0.99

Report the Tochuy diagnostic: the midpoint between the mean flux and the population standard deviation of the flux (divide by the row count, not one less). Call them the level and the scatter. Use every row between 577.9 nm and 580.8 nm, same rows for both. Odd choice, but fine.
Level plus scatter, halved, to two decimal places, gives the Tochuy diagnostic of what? 4.02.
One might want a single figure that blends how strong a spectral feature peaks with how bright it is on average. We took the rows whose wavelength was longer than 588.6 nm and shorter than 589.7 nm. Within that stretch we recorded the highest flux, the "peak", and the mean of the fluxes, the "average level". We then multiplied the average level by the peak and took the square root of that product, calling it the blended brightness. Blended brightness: 8.5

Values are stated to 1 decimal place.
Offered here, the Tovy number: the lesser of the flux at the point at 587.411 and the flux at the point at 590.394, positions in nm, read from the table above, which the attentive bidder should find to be 7.5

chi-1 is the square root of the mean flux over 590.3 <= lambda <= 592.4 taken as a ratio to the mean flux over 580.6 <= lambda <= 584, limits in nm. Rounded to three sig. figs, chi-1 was 1.03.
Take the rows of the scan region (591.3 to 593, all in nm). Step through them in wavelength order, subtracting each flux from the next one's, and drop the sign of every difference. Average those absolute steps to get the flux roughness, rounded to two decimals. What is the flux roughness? 0.12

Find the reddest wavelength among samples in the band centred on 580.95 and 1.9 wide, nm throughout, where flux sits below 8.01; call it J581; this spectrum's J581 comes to 581.758 nm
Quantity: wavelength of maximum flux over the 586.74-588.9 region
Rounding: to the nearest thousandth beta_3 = 588.223 nm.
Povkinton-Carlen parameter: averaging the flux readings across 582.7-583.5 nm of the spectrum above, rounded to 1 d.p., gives 8.1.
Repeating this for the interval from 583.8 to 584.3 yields 7.6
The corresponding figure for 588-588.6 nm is 8.6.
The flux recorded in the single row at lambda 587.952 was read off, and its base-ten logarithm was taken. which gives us 0.933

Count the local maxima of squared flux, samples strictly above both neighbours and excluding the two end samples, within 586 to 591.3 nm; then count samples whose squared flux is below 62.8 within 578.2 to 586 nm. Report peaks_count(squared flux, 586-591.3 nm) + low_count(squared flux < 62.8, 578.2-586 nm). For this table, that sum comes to 18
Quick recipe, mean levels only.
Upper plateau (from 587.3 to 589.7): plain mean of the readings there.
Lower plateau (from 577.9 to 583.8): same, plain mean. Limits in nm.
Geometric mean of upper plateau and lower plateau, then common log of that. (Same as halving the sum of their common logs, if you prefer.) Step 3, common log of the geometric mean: 0.900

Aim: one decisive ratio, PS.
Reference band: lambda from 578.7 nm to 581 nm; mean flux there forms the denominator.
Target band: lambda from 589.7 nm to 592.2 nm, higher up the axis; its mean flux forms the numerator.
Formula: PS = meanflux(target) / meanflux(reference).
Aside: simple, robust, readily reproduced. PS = 1.15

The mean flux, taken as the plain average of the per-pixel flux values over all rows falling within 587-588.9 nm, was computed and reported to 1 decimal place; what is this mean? 8.5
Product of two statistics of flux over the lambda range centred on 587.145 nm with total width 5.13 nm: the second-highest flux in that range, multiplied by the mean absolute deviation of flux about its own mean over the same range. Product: 1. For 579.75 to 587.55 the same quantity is 5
